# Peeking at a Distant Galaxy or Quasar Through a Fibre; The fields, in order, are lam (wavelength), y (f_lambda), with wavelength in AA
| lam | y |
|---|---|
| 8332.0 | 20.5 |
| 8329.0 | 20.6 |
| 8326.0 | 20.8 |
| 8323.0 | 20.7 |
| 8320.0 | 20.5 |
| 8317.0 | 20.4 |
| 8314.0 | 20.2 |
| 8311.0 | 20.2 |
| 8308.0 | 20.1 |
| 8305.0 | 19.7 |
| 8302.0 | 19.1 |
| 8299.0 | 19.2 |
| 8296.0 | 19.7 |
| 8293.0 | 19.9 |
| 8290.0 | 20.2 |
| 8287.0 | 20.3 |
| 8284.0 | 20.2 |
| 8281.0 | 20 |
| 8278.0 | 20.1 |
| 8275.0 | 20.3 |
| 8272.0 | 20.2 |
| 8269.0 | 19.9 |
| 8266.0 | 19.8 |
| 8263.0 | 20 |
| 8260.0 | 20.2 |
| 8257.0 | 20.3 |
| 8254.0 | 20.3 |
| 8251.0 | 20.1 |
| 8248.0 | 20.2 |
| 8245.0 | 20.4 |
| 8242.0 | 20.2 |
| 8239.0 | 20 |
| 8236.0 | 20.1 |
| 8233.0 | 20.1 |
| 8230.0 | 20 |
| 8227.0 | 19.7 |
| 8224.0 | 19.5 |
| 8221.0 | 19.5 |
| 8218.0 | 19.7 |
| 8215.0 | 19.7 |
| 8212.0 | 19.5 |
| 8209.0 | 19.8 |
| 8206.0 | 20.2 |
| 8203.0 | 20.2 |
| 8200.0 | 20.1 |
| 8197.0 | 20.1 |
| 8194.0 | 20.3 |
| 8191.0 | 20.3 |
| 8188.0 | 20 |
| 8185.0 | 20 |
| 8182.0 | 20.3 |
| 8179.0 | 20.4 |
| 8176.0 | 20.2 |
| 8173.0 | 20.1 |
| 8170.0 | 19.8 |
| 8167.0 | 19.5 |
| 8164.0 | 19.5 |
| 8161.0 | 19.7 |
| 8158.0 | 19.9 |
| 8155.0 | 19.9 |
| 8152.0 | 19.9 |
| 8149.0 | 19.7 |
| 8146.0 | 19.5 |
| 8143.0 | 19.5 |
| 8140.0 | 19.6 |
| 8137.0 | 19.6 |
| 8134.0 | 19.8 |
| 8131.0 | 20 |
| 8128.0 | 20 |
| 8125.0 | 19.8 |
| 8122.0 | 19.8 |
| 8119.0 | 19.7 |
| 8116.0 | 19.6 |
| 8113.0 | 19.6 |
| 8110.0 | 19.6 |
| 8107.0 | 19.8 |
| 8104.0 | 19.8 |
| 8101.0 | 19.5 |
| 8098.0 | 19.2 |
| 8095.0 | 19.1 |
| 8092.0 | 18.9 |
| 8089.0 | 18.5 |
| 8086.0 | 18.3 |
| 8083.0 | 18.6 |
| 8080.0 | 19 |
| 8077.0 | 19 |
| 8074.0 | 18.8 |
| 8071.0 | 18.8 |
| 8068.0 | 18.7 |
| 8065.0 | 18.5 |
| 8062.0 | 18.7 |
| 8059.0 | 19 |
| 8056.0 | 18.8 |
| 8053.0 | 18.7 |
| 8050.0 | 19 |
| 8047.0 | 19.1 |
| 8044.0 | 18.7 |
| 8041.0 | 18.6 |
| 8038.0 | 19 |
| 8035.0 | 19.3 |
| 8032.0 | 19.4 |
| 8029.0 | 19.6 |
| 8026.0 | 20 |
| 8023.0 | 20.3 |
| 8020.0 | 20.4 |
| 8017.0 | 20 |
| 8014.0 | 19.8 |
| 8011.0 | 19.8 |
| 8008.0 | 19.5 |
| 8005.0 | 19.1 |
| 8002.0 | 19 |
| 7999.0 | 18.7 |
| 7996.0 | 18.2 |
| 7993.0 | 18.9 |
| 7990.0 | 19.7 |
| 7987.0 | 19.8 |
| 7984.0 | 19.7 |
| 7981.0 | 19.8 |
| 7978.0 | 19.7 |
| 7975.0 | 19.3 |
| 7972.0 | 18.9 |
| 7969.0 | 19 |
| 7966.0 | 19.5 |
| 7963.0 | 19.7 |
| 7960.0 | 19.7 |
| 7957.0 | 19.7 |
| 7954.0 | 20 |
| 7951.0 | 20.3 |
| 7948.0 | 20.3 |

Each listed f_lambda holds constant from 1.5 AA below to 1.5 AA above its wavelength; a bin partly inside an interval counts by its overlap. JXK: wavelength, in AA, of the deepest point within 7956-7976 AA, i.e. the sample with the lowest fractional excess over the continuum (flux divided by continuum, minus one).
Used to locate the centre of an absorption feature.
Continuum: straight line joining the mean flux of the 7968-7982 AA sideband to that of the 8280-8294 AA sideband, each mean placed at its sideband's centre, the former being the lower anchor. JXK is 7972.0 AA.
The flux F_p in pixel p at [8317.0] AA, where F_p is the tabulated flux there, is 20.4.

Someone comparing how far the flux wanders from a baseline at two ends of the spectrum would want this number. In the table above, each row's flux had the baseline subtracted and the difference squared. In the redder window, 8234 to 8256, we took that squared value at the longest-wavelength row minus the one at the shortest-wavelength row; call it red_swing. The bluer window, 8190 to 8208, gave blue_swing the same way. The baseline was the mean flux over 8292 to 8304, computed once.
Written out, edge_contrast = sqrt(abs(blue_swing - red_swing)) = 0.67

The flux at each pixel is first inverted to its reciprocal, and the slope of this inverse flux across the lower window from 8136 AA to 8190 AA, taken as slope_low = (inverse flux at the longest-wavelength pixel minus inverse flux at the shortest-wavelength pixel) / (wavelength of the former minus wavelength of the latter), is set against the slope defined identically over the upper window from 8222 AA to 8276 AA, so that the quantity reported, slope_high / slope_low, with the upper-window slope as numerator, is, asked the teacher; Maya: 2.0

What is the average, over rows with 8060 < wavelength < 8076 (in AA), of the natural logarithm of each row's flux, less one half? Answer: 2.43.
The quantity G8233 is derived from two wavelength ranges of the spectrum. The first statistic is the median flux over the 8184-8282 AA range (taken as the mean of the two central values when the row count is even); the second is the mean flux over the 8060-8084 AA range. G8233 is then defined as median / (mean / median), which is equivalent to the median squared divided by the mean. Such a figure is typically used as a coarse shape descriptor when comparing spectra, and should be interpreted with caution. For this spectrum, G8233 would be 21.5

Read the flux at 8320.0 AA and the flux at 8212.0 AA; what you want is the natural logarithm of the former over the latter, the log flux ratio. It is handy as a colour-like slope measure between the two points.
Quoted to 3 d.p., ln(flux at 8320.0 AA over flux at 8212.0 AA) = 0.050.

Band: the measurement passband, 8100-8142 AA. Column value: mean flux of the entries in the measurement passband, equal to 19.7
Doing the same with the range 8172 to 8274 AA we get 20.0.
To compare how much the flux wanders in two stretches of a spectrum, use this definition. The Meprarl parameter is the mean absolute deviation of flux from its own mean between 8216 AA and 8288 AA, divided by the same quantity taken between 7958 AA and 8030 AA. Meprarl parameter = 0.5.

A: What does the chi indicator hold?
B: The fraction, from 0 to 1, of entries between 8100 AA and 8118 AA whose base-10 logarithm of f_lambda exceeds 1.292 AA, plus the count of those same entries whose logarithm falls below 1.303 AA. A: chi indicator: 7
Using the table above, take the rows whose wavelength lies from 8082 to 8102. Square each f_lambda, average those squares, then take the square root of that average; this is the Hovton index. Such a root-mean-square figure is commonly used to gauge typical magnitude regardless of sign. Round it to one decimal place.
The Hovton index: 18.9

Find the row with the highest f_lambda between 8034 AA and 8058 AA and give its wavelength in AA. 8035.0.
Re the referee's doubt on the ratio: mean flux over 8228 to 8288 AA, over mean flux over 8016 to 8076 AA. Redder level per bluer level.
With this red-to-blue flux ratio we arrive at 1.05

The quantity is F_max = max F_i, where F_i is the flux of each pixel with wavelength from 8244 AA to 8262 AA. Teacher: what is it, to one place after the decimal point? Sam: 20.4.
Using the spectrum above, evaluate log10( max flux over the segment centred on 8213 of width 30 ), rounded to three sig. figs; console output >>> 1.31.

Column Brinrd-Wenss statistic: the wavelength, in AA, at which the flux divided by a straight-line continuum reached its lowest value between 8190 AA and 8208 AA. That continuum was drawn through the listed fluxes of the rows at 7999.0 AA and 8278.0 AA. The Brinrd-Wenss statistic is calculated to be 8200.0 AA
